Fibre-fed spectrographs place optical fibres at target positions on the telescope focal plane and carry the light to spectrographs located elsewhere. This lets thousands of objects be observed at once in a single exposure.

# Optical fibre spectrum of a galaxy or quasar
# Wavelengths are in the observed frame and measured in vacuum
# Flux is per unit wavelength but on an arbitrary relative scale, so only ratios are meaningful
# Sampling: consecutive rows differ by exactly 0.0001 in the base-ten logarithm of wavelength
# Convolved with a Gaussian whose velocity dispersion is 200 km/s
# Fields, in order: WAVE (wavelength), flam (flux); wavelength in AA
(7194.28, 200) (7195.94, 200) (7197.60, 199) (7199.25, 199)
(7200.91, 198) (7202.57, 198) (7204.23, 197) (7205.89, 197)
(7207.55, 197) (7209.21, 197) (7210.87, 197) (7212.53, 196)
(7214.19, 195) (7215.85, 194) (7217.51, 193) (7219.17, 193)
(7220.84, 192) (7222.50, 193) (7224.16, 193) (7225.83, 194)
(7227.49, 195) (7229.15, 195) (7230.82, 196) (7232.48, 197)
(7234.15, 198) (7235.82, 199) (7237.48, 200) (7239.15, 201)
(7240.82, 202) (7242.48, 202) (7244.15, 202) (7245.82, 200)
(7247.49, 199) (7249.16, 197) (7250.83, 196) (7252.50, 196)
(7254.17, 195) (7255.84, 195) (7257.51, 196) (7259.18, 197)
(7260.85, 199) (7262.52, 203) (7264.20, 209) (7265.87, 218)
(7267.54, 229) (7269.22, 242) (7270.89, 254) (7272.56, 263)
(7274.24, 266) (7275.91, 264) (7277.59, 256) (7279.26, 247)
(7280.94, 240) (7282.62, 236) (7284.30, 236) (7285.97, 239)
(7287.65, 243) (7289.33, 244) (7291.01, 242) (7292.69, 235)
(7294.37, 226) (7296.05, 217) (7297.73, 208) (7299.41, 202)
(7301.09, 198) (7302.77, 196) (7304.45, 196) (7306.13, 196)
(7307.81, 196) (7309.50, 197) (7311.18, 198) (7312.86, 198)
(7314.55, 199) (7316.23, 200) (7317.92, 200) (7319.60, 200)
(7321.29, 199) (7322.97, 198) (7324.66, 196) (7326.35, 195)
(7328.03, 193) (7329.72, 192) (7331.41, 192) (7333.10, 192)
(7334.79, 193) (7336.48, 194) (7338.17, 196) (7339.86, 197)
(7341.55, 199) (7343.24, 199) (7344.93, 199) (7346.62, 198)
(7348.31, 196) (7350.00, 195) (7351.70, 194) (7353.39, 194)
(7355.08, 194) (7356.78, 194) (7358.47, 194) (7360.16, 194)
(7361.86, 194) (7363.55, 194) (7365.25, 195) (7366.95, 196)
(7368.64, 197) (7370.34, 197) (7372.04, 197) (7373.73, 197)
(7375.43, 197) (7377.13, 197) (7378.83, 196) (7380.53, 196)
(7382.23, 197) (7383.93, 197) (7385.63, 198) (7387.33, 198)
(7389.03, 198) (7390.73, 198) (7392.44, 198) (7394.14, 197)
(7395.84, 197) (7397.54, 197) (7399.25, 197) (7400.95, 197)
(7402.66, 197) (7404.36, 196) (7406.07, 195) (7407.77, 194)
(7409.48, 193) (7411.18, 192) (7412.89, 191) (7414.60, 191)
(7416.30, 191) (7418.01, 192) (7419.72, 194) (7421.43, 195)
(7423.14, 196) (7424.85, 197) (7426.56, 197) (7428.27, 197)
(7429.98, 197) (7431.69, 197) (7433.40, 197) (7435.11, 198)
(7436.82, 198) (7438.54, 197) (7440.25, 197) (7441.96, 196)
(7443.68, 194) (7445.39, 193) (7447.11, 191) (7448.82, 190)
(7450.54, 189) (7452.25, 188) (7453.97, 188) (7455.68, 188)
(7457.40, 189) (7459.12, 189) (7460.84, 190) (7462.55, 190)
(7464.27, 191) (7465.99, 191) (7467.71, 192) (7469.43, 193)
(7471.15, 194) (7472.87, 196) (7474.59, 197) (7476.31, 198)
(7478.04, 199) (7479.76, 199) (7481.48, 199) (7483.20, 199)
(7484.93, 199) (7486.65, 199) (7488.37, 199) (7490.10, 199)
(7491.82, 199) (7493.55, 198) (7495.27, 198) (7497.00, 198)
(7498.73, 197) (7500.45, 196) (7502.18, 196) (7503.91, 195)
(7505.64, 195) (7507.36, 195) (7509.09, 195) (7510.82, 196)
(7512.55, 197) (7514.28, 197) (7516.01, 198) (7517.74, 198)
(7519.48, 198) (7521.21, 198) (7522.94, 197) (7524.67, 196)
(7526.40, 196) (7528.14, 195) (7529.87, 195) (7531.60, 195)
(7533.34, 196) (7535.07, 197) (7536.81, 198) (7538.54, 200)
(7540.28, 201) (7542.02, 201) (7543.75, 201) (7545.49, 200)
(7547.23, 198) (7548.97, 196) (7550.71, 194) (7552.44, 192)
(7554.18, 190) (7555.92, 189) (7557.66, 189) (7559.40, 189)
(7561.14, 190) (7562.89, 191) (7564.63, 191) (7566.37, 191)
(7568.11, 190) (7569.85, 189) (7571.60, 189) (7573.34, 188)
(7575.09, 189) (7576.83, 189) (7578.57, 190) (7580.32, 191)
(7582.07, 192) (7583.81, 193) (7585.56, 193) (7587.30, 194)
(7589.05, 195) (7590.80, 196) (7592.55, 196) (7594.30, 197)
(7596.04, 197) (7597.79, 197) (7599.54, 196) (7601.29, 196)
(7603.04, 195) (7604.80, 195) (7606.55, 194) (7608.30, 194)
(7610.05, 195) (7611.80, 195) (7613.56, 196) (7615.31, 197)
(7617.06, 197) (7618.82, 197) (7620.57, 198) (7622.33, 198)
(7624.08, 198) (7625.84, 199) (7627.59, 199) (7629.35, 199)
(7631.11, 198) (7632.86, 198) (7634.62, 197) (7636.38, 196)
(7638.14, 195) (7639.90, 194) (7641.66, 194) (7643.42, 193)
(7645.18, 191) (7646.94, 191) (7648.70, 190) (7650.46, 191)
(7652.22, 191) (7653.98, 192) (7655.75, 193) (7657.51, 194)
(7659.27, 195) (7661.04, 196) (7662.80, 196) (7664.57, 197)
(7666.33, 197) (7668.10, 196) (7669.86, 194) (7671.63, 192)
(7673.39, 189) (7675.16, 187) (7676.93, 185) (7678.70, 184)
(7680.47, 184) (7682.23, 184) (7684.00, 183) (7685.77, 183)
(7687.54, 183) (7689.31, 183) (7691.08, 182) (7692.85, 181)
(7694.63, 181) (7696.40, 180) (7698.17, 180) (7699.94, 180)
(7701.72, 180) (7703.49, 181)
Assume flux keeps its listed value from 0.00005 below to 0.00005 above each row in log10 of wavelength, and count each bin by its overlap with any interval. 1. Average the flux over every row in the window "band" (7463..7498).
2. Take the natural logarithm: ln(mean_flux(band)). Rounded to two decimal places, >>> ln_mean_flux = 5.28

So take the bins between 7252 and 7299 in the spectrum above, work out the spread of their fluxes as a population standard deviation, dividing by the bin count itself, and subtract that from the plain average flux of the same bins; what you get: 205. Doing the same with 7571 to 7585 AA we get 189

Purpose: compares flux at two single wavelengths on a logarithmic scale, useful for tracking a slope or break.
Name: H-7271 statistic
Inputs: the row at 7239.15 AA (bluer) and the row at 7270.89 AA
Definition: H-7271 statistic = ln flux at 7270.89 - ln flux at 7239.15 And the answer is 0.23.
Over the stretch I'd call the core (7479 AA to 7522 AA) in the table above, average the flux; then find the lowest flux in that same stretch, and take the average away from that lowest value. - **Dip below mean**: -2.5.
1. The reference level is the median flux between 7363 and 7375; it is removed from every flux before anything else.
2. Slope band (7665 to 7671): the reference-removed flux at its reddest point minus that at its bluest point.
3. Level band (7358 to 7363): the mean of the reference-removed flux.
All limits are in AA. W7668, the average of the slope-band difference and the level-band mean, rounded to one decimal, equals -3.0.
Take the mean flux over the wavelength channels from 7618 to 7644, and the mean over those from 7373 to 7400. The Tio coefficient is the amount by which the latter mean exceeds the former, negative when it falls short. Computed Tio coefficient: 0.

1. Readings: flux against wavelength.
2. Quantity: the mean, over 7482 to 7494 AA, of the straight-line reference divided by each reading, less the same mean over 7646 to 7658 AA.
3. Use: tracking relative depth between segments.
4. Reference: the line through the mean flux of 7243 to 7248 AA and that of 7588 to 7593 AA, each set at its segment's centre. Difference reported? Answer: -0.03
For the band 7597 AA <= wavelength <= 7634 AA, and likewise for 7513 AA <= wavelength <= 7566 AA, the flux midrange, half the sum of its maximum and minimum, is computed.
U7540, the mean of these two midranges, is 196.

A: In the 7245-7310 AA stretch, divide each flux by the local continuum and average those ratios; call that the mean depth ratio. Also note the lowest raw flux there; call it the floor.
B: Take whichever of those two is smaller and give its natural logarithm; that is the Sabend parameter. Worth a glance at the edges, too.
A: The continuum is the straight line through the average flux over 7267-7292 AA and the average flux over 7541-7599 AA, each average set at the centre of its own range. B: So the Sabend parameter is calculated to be -0.12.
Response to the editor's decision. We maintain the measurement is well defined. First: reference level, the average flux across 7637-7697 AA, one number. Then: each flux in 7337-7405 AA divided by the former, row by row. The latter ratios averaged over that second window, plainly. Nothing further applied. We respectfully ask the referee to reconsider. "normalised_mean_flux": 1.04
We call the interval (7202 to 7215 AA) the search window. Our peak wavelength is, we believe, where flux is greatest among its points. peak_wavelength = 7202.57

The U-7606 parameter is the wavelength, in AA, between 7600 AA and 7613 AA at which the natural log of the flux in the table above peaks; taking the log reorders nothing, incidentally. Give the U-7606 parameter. 7601.29 AA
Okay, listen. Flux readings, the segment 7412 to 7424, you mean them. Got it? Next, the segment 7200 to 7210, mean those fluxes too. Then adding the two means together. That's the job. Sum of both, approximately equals 390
